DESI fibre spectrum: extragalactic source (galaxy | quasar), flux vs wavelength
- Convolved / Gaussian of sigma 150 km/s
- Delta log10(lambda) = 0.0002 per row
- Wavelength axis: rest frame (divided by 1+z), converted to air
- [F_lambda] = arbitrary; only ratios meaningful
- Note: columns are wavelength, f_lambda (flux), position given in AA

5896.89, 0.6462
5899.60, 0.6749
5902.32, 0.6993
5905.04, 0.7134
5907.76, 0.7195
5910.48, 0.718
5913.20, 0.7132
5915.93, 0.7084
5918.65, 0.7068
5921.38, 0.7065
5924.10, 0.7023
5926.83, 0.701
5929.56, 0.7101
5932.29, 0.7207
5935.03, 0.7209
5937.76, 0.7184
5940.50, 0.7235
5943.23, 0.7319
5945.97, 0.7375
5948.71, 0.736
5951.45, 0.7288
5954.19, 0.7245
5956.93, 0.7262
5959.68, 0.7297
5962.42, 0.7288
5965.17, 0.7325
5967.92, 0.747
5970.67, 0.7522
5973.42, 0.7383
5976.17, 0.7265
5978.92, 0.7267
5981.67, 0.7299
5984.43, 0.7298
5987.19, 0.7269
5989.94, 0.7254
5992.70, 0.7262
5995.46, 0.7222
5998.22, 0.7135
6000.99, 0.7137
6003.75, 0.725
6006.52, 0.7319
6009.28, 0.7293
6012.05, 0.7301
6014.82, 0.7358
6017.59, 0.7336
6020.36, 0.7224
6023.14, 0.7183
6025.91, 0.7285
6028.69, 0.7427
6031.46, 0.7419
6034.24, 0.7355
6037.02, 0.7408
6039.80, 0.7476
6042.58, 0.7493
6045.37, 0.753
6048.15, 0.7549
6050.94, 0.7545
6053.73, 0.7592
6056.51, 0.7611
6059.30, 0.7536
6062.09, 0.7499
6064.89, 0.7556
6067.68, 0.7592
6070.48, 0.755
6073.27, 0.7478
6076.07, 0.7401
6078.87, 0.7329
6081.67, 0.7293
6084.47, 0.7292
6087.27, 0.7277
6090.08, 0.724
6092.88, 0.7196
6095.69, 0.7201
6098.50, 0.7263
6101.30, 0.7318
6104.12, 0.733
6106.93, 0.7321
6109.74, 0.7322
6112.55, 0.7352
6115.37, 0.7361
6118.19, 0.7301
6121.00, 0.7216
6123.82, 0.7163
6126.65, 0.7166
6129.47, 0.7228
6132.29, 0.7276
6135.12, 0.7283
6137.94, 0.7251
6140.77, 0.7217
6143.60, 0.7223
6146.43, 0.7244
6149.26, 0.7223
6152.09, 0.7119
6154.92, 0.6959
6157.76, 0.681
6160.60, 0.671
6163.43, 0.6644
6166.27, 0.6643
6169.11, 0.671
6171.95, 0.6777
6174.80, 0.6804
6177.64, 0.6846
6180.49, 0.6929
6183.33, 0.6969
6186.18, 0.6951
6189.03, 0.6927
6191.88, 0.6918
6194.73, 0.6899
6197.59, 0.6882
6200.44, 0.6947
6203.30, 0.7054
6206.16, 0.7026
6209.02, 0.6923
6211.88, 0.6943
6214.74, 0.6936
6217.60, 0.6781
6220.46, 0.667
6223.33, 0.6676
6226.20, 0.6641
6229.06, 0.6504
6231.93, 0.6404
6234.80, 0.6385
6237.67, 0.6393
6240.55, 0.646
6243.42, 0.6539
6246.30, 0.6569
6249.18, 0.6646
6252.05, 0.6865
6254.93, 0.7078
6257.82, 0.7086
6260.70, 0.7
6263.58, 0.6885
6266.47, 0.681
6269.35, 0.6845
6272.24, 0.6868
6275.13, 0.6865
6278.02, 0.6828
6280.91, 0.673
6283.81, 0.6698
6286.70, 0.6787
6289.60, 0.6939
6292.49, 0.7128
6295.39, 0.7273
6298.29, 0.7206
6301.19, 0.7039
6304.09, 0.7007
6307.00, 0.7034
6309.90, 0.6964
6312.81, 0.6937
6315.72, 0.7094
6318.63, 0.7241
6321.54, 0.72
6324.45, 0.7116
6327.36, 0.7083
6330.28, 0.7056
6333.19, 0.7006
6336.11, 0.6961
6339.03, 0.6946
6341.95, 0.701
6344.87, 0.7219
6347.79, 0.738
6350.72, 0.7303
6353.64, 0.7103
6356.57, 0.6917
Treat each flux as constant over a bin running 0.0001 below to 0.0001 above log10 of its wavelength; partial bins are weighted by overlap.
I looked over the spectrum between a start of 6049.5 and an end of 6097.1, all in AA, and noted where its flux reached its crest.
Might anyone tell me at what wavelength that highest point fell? 6056.51 AA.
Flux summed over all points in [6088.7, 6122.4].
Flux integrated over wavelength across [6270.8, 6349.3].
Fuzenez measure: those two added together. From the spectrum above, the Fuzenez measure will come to 64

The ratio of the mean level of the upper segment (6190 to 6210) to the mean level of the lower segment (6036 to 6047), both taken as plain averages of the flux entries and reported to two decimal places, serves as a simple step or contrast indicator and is 0.93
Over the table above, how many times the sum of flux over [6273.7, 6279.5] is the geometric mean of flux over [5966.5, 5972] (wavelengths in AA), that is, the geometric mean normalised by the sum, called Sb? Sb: 0.55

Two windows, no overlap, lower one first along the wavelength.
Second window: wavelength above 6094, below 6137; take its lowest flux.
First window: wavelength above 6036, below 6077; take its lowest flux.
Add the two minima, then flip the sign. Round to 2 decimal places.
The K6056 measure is -1.46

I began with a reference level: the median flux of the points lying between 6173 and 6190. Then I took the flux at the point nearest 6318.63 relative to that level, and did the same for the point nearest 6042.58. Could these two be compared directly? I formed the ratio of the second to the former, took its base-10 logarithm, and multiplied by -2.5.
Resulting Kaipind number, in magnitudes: -0.04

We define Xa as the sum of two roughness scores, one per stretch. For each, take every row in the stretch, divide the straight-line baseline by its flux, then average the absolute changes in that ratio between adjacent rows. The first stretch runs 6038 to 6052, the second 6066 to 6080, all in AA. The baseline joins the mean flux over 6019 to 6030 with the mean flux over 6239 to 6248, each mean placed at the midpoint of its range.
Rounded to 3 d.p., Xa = 0.011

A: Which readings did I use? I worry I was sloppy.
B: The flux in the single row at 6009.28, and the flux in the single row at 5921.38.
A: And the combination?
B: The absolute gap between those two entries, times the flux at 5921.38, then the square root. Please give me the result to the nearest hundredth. 0.13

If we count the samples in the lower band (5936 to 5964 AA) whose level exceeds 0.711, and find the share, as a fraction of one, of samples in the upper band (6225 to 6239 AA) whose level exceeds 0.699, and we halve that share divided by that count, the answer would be 0.00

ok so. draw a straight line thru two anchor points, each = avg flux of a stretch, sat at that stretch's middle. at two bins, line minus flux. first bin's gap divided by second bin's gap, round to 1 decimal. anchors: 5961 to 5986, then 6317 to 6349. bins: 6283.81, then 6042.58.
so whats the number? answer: -2.3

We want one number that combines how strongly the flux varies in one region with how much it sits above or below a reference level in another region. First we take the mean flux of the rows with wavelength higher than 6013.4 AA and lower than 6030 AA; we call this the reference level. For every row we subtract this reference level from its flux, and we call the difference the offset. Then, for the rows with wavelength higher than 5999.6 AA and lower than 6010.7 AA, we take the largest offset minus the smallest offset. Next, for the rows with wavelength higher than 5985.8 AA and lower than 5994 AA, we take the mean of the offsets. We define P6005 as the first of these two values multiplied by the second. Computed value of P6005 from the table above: -0.0001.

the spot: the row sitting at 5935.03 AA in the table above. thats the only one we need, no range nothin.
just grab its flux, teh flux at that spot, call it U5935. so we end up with 0.7209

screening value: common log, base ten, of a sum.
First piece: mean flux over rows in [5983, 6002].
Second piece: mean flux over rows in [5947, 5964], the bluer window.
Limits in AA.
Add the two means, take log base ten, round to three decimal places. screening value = 0.162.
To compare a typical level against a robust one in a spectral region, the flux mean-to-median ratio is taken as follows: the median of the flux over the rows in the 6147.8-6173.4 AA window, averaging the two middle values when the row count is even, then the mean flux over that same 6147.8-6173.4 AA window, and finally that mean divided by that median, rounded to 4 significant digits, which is 1.010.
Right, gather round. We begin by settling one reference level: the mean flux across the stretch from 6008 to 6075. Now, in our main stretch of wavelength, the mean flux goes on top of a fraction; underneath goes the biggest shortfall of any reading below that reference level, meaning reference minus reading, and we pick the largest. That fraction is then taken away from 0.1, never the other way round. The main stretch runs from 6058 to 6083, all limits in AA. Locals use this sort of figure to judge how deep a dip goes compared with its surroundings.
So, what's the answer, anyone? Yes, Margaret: -50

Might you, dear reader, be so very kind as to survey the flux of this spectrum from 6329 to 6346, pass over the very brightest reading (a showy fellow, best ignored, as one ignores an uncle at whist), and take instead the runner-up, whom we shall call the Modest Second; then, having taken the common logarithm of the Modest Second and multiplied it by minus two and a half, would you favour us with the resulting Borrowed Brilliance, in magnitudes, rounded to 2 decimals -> 0.38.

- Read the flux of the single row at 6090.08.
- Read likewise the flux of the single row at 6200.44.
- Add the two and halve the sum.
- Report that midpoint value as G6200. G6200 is 0.709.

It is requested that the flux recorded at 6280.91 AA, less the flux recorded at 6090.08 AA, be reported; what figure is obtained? -0.05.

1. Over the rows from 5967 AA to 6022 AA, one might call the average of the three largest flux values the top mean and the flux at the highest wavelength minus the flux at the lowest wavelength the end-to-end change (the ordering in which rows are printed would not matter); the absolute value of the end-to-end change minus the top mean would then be 0.770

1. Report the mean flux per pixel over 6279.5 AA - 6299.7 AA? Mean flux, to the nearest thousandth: 0.697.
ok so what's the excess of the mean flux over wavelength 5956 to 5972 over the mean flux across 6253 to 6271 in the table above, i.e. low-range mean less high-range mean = 0.041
